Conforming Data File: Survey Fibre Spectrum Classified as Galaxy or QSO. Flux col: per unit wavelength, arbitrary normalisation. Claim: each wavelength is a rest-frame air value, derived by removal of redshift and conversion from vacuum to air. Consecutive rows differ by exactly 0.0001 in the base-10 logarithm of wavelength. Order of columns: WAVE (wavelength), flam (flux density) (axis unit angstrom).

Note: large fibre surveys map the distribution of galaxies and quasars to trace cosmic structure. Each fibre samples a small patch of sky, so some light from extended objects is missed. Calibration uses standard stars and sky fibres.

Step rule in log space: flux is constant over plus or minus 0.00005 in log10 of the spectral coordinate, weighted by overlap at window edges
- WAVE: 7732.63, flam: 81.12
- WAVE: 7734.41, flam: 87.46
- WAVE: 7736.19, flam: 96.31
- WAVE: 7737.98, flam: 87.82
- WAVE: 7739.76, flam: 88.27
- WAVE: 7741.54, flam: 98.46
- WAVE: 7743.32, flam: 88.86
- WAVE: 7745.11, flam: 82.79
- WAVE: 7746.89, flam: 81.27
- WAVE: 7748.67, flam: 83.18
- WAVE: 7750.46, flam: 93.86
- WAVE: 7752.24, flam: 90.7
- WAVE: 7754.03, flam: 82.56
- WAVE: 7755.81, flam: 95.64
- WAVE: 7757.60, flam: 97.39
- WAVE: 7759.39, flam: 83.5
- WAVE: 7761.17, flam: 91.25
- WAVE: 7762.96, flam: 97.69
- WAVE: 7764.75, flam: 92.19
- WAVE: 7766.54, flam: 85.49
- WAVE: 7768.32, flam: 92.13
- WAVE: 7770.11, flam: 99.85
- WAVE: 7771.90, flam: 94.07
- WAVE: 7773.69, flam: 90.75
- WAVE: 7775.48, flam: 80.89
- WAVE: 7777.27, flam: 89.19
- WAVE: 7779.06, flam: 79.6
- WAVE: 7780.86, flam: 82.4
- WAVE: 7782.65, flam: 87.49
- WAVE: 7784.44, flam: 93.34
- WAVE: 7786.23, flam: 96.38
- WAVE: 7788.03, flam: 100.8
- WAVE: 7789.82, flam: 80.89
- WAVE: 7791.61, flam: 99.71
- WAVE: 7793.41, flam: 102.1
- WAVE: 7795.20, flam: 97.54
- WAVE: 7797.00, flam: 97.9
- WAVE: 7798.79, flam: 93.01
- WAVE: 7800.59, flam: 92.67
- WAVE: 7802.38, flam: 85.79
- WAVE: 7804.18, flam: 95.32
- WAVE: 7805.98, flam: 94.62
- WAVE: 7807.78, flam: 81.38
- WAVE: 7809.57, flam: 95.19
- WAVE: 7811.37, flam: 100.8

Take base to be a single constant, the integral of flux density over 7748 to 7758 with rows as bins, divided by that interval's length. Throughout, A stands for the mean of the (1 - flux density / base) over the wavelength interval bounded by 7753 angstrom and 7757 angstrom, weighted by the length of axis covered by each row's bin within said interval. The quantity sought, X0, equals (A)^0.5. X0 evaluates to 0.081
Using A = 0.006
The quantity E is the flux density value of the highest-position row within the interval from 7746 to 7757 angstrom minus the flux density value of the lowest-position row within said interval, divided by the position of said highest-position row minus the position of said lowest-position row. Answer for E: 1.6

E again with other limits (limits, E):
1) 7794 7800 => -1.3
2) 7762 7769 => -1.0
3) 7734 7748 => -0.5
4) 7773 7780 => -2.1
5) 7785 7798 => 0.1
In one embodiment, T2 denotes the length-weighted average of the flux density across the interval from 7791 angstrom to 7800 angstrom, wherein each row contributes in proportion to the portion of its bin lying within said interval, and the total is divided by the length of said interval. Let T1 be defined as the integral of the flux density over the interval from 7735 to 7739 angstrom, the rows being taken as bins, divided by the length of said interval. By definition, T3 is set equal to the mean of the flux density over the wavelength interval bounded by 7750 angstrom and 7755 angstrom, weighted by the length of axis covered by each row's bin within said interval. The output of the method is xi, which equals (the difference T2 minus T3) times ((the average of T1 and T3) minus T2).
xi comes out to -68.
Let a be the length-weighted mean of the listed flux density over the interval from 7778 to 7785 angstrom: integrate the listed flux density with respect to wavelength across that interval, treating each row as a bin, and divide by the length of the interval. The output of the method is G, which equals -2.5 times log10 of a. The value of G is -4.83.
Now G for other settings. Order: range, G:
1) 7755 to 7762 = -4.91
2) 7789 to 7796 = -4.95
